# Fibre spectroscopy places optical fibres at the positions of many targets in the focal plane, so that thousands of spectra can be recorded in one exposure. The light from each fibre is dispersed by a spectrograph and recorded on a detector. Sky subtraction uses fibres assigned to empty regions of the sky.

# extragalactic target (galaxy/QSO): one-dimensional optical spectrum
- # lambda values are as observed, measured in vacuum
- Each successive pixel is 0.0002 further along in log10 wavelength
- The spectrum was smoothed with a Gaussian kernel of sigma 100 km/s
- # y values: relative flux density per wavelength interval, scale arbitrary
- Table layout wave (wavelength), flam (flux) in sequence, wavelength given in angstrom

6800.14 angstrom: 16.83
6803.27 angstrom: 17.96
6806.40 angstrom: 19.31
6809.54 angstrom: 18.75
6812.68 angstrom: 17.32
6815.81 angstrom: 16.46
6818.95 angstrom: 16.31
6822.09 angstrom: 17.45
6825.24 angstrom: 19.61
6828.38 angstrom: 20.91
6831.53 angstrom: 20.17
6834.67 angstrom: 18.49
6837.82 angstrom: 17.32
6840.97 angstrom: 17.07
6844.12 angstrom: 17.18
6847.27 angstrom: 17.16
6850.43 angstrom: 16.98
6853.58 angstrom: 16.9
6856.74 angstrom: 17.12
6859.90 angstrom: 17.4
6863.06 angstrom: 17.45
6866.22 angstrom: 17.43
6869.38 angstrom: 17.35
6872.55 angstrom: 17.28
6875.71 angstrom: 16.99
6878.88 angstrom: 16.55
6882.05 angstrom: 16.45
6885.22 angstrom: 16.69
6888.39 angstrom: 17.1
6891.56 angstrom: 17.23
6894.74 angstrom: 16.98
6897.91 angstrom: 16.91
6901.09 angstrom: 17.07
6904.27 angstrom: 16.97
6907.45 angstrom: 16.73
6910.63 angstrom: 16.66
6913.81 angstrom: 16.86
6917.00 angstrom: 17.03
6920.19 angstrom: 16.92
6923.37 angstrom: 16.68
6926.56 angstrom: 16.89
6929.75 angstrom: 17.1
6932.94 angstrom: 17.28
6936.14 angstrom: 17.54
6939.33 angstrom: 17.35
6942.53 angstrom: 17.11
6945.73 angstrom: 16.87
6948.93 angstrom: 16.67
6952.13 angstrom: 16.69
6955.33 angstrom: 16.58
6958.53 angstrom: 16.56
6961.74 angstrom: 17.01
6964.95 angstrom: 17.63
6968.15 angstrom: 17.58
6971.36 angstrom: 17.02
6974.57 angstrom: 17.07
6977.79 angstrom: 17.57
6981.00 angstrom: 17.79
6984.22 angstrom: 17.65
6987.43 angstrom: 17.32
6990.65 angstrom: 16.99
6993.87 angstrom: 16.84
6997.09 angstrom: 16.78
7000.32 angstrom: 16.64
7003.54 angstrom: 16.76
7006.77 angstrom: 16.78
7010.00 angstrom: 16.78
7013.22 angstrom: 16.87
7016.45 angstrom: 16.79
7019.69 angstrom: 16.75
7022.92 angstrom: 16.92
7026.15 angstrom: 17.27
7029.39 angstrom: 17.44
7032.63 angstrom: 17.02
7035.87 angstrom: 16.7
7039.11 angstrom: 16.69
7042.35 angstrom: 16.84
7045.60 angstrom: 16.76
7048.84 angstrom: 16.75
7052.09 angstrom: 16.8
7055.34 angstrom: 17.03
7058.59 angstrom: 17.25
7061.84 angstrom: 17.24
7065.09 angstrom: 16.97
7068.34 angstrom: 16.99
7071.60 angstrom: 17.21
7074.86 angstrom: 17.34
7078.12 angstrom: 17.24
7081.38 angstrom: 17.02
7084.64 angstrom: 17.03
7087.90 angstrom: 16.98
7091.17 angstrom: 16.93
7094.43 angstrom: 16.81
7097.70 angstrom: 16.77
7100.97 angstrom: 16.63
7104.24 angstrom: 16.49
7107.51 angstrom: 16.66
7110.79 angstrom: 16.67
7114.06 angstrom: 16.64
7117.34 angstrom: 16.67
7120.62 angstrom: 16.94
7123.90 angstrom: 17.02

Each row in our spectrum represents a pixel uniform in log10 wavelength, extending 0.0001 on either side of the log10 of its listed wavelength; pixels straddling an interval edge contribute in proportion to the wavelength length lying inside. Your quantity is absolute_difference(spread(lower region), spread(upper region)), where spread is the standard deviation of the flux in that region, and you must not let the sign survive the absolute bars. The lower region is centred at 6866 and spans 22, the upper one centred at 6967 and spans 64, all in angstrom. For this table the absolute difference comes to 0.22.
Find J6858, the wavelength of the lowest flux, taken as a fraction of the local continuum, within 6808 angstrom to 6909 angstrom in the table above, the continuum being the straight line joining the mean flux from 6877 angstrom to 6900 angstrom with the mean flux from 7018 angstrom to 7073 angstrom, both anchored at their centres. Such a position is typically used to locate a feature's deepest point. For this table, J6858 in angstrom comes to 6818.95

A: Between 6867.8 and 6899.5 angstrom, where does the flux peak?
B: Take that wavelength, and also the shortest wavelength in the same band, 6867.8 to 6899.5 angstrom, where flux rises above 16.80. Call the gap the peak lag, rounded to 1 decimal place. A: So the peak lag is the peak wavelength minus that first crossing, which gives 0.0 angstrom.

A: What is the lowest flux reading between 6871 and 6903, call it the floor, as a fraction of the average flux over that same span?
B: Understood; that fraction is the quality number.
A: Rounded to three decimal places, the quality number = 0.972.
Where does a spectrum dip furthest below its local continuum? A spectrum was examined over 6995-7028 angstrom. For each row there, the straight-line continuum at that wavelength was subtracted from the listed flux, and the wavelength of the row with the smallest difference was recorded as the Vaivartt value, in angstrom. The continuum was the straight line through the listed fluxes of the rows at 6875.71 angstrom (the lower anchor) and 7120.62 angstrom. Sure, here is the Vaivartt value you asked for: 7000.32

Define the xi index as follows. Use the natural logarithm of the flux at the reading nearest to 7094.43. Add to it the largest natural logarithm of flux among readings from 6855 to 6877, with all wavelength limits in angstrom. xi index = 5.68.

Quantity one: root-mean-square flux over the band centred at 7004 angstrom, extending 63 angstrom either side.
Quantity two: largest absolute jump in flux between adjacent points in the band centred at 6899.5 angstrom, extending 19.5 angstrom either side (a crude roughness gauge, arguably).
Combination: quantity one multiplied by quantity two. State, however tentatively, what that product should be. 7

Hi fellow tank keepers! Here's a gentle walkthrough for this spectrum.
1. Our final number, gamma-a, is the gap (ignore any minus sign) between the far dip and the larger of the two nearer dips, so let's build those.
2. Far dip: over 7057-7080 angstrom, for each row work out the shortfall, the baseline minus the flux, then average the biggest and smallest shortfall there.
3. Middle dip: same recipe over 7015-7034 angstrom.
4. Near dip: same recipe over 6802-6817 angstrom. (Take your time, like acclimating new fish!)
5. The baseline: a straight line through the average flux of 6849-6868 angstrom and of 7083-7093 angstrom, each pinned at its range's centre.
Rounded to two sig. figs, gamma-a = 0.11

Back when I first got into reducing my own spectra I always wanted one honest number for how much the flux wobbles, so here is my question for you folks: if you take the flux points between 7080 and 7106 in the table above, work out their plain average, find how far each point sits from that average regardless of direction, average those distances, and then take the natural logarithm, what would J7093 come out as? -1.85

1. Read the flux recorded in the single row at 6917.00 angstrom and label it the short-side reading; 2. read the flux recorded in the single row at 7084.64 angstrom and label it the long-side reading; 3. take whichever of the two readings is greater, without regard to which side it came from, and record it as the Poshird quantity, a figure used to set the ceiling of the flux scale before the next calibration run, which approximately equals 17.0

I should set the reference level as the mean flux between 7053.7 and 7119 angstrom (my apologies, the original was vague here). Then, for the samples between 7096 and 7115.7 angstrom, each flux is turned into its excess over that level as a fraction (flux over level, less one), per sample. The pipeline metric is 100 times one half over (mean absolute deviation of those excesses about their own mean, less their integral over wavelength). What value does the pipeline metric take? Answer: 150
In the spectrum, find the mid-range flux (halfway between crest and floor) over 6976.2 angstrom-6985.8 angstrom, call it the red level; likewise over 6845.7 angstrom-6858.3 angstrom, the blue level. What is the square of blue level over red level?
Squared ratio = 0.93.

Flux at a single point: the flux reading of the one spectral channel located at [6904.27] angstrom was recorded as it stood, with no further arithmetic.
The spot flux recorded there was 16.97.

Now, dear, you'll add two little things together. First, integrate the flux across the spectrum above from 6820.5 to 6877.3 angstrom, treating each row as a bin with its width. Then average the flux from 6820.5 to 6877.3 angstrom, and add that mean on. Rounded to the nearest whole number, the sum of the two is 1028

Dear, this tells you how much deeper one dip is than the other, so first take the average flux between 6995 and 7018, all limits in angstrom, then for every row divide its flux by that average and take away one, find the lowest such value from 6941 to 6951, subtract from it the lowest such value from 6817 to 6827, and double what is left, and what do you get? 0.04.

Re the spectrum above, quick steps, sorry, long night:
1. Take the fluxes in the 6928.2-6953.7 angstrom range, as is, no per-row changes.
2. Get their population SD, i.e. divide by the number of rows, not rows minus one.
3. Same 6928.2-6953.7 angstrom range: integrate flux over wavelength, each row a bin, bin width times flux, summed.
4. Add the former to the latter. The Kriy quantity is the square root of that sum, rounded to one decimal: 20.9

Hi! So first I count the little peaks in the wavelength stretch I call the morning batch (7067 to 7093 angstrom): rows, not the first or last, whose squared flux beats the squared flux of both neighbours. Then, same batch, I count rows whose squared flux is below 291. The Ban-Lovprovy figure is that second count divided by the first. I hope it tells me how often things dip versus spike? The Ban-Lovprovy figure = 2.50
